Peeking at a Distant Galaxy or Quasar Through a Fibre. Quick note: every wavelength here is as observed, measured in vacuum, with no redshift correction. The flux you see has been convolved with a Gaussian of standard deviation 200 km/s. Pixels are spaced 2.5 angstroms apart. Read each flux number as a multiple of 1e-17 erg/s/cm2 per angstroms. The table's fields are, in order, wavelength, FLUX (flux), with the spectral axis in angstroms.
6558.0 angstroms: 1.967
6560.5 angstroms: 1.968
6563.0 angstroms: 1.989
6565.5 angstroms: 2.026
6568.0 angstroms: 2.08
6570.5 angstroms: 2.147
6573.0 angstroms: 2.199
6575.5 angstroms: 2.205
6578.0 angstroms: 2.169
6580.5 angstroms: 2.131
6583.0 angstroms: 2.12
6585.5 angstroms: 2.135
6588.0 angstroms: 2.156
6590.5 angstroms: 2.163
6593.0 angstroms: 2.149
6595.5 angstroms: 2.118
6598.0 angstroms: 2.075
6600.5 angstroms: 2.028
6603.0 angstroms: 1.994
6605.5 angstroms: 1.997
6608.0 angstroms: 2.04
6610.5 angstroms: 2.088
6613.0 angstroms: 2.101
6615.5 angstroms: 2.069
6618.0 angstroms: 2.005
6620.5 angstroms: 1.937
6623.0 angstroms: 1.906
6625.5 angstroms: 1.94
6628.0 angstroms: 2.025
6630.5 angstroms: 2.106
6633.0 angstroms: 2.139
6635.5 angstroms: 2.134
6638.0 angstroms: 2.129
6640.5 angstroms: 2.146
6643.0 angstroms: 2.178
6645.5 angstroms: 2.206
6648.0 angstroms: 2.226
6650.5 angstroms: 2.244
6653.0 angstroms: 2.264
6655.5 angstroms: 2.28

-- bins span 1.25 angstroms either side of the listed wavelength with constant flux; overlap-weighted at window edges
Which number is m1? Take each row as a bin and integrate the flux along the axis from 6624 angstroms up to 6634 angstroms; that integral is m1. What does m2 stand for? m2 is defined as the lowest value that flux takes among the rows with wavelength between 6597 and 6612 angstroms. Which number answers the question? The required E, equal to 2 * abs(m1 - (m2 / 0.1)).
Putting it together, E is 1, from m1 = 20.5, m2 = 1.994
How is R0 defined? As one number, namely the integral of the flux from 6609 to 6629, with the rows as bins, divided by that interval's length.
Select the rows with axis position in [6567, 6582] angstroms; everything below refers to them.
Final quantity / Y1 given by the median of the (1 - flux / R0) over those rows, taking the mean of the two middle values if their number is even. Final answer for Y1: -0.07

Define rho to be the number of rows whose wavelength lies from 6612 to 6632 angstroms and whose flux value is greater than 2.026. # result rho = 3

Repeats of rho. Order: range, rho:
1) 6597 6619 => 6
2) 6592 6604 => 4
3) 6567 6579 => 5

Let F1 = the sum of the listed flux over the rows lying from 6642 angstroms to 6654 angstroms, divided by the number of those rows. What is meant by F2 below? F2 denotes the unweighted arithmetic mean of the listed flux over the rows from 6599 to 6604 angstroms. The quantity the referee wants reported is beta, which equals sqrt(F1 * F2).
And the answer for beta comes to 2.11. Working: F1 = 2.22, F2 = 2.01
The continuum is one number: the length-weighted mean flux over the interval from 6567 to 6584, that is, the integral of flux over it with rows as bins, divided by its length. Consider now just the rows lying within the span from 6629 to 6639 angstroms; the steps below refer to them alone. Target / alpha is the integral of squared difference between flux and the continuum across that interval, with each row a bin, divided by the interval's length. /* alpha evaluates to 0.0012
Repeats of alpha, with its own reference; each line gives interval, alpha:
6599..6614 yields 0.0139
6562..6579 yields 0.0074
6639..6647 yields 0.0013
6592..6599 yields 0.0023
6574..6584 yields 0.0012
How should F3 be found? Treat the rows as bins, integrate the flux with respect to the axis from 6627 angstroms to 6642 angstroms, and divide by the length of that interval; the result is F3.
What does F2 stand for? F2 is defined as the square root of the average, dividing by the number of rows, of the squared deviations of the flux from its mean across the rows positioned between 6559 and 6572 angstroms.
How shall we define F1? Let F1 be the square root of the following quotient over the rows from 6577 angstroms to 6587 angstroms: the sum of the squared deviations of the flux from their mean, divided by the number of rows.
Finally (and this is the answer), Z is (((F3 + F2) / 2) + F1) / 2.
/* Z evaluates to 0.554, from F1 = 0.018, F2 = 0.065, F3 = 2.12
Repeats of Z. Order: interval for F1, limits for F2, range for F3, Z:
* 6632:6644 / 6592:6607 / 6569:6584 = 0.564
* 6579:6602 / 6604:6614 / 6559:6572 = 0.541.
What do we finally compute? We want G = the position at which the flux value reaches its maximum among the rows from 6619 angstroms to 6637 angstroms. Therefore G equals 6633.0 angstroms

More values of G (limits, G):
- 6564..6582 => 6575.5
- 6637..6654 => 6653.0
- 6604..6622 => 6613.0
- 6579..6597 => 6590.5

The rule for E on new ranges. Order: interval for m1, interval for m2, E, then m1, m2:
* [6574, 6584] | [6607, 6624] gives 5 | 21.6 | 1.906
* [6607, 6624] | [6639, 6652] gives 26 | 34.4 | 2.146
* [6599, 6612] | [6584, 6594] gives 10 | 26.4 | 2.135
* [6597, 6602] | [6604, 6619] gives 19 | 10.2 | 1.997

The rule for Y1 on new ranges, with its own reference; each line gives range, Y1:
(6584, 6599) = -0.07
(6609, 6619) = -0.03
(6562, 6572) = -0.02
